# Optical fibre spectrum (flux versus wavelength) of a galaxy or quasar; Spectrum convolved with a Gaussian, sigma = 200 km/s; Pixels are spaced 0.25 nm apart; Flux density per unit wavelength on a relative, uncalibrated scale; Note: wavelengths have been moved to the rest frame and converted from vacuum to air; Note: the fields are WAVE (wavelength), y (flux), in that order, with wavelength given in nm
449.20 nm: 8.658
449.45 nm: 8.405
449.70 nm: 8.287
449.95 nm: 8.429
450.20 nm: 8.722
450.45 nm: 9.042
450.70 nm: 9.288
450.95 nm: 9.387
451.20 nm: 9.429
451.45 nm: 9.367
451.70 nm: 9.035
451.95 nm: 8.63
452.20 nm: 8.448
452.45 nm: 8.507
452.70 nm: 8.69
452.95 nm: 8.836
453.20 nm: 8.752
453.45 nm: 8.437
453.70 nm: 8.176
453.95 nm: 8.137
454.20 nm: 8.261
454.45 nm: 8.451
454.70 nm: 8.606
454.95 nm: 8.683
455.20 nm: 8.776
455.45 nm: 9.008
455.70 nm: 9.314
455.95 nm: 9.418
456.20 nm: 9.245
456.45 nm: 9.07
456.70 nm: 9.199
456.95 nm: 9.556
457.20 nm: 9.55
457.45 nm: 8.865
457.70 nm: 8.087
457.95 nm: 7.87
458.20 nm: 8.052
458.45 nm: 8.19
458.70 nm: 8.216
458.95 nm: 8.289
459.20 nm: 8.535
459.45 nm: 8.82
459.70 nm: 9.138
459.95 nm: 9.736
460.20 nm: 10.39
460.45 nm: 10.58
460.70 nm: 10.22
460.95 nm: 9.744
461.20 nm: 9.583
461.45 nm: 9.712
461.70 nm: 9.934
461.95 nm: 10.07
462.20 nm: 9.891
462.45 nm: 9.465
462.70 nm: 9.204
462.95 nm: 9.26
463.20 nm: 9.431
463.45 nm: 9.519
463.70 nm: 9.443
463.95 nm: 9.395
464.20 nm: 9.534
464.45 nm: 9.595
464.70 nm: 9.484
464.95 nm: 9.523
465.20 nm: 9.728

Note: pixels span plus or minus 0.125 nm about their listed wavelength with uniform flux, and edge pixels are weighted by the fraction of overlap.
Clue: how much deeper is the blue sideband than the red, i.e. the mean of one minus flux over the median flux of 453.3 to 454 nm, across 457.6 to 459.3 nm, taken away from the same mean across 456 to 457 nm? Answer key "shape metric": -0.13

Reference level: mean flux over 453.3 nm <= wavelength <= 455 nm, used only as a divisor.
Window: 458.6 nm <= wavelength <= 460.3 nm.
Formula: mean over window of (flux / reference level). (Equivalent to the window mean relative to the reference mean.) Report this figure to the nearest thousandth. 1.074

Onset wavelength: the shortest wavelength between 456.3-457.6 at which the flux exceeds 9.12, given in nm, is 456.70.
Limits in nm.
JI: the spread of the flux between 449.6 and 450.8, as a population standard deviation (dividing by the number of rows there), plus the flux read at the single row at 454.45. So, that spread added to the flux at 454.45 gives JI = 8.8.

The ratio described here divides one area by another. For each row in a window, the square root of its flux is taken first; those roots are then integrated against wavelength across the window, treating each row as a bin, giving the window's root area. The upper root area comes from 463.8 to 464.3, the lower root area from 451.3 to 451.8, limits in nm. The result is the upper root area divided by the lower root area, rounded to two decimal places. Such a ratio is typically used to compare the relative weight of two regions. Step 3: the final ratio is 1.01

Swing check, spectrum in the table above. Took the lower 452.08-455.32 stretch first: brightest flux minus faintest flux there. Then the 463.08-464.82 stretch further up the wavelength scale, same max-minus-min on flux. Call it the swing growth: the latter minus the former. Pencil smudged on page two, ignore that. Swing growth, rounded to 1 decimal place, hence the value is -0.5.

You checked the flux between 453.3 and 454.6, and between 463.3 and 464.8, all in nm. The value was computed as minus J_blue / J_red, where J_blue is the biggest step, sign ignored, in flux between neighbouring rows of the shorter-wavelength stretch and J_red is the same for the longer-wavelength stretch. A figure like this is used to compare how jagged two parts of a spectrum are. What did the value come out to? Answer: -1.9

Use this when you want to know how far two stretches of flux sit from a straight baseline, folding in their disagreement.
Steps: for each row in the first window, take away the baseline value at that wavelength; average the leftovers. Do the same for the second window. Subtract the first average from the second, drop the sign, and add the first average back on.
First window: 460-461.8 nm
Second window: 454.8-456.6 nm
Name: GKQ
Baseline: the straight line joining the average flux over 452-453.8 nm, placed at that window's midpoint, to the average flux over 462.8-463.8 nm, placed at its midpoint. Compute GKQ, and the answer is 1.32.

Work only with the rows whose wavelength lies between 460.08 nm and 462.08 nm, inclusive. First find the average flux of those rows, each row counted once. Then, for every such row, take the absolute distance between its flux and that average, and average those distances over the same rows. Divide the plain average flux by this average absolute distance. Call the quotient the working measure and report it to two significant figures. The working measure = 35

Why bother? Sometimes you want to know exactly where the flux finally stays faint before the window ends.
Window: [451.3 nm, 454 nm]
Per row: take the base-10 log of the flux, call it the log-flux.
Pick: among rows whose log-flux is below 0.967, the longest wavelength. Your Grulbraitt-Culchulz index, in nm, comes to 453.95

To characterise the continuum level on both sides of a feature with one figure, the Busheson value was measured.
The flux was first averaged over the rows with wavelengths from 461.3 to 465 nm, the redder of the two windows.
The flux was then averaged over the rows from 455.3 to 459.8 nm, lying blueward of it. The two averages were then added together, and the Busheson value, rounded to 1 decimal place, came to 18.4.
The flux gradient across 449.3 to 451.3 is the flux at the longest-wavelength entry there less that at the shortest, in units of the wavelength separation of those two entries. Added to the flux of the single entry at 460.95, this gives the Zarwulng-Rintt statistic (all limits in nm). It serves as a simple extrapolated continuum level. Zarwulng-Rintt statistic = 10.3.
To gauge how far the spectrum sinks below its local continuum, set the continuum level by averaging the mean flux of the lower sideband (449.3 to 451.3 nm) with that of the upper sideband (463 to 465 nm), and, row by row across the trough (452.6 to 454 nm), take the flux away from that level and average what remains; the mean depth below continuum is 0.7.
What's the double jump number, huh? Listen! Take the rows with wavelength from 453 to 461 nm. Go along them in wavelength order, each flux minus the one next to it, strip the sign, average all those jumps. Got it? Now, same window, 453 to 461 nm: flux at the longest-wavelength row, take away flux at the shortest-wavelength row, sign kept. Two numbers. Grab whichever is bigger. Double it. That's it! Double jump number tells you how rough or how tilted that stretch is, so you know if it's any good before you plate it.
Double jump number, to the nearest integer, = 2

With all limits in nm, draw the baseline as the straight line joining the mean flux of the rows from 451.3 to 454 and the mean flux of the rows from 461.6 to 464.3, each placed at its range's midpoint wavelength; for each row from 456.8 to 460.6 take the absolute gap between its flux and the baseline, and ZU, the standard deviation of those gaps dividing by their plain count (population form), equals 0.35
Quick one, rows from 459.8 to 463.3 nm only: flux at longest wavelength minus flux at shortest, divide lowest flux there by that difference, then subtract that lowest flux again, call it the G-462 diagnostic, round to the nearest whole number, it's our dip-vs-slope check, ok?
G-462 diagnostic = -39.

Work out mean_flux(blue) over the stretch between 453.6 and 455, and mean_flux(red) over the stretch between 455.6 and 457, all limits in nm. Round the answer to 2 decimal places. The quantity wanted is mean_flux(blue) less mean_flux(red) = -0.91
